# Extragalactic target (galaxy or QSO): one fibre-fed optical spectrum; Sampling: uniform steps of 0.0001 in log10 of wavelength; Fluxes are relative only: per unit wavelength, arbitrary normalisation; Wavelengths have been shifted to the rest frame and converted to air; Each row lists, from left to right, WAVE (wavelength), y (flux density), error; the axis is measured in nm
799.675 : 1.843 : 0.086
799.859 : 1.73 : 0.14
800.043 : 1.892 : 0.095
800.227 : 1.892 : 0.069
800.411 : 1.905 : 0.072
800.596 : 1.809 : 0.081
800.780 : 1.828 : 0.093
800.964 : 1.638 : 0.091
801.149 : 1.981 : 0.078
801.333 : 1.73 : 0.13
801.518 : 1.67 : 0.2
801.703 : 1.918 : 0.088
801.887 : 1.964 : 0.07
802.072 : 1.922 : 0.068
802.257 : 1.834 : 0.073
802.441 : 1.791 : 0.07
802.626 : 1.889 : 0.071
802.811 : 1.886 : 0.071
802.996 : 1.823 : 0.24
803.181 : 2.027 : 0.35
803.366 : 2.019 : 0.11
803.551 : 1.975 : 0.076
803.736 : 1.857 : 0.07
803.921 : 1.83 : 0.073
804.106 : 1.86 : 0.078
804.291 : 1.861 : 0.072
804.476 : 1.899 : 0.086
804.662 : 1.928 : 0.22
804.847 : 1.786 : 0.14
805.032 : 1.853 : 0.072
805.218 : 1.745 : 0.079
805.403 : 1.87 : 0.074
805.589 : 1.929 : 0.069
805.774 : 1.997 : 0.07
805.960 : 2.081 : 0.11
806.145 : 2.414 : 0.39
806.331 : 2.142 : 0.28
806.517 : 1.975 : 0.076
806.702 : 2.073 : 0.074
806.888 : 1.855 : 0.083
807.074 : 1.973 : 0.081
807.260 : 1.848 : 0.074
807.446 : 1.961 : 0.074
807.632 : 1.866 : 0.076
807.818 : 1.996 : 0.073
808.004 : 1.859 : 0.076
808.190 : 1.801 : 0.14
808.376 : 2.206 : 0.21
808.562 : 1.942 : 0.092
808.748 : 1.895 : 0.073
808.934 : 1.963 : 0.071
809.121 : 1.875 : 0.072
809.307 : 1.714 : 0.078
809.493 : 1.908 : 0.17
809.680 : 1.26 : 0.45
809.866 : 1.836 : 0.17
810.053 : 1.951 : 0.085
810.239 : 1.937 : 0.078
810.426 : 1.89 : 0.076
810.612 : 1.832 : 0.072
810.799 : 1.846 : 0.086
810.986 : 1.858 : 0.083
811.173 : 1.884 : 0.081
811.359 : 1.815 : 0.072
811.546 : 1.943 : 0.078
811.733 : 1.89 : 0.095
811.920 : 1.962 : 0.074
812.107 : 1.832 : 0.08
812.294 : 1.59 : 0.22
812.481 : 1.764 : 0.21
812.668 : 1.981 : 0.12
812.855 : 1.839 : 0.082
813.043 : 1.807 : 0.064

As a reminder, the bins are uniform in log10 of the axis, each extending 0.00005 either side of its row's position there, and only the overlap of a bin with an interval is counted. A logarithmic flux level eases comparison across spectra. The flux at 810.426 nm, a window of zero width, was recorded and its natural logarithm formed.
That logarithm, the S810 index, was 0.64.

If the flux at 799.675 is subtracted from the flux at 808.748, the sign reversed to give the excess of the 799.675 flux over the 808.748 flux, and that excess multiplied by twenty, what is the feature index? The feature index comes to -1.0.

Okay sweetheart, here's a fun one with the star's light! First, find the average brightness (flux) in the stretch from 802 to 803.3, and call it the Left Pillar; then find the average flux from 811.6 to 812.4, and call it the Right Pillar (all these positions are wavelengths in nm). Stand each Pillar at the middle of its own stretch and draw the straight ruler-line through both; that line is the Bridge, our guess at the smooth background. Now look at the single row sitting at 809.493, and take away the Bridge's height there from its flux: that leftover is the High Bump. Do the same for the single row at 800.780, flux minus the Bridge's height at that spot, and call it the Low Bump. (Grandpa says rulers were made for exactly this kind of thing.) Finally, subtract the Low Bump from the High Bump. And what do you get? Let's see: 0.14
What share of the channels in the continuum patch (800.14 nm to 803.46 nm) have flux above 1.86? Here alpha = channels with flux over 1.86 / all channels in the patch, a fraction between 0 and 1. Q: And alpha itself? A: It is 0.56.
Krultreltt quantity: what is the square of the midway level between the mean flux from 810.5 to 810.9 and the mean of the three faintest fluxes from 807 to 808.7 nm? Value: 3.38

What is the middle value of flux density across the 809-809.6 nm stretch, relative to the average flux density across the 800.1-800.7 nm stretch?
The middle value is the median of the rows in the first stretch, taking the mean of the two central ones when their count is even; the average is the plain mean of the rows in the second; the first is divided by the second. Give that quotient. 1.00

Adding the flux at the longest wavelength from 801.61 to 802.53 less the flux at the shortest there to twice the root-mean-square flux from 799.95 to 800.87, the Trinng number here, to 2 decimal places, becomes 3.60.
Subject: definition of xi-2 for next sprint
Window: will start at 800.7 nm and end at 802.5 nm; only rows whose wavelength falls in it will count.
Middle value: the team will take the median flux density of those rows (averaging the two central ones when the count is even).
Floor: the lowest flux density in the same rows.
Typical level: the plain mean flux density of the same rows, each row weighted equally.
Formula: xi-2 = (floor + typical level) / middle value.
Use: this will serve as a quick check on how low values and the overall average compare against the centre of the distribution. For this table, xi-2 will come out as 1.89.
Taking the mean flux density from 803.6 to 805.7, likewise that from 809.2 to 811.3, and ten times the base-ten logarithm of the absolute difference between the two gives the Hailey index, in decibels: -13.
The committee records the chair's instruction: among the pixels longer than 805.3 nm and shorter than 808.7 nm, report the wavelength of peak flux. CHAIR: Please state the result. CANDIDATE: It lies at 806.145 nm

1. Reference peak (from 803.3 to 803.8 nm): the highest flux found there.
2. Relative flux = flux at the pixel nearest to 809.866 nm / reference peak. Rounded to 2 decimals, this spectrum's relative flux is 0.91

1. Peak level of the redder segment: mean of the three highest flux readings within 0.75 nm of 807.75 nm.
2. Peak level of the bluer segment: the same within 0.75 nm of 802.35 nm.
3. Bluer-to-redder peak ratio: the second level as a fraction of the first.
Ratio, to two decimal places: 0.94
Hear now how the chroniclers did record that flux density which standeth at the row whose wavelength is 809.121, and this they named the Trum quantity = 1.875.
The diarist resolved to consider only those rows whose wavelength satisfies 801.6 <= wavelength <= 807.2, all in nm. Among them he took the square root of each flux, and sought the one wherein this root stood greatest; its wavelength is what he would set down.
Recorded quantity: 806.145 nm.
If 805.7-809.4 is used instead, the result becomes 806.145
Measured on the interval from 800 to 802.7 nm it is 801.149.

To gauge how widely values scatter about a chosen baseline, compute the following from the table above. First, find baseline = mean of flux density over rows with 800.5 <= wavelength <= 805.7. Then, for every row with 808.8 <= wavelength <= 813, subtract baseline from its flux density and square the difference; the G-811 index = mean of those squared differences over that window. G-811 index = 0.024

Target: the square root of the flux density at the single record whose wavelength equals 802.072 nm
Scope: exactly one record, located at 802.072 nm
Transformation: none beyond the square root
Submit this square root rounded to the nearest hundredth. 1.39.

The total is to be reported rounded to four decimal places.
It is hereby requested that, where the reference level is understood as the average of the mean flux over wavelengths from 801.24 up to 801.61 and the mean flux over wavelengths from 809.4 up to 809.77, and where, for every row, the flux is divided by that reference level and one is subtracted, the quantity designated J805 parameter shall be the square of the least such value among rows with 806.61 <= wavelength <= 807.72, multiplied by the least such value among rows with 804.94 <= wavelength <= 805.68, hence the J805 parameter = 0.0010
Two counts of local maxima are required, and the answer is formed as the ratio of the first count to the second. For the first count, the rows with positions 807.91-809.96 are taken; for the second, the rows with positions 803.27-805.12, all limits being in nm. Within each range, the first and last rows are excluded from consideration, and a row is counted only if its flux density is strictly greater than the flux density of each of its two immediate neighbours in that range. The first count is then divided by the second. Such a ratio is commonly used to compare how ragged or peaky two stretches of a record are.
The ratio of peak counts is 3.0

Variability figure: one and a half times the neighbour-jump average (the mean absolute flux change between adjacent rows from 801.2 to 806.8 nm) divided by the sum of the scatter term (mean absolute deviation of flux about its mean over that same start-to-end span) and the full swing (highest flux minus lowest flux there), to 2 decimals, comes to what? 0.17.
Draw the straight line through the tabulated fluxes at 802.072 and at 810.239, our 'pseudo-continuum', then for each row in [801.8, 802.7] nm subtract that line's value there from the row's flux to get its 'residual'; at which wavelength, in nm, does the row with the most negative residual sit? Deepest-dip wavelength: 802.441 nm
